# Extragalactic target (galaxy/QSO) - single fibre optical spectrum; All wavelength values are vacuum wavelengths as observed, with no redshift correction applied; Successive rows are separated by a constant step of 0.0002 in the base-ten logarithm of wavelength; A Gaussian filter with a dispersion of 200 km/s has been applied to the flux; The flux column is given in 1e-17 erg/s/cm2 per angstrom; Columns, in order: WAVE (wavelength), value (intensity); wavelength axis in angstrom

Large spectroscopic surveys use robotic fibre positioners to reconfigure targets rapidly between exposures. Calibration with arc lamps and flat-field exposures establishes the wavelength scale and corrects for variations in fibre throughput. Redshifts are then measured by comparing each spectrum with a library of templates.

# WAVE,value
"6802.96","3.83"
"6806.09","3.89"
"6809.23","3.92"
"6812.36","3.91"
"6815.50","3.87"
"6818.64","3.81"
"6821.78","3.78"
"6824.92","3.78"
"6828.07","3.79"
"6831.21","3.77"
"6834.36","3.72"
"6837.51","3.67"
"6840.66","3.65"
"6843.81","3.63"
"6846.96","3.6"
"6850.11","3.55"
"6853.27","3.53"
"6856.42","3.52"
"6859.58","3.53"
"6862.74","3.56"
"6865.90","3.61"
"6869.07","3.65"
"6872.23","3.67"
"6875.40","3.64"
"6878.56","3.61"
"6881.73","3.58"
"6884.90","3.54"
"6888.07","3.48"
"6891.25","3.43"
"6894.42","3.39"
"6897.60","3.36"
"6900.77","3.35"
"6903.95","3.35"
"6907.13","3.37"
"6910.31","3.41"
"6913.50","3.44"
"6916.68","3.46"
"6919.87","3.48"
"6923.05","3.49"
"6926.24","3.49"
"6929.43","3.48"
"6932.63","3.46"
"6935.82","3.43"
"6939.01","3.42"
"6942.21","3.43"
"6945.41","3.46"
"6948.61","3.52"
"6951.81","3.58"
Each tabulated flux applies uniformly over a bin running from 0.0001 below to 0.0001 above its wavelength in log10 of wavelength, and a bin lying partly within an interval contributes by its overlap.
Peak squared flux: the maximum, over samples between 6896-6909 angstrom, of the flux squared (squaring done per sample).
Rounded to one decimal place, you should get 11.4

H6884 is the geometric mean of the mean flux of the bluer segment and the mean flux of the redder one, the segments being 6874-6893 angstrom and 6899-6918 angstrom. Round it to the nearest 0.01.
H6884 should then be 3.47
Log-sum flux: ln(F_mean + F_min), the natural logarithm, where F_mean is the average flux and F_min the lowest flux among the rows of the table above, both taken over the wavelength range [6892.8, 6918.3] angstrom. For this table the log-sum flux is 1.91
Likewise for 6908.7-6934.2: 1.93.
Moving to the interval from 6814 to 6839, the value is 2.01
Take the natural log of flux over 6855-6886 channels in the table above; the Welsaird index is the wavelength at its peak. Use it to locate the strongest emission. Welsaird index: 6872.23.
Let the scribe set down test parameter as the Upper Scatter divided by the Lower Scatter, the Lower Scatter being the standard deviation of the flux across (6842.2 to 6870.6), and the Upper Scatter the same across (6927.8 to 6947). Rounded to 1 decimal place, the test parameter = 0.5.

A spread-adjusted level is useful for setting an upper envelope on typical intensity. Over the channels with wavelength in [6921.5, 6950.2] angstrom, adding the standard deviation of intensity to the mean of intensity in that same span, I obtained 3.50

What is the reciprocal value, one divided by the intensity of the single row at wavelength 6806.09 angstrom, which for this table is 0.257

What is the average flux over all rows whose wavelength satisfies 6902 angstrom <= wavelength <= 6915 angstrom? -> 3.39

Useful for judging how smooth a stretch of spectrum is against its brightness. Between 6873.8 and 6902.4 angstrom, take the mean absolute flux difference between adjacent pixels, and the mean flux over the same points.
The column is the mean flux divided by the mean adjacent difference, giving 96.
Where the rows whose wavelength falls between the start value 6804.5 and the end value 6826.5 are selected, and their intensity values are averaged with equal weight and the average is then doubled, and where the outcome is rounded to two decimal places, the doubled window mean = 7.70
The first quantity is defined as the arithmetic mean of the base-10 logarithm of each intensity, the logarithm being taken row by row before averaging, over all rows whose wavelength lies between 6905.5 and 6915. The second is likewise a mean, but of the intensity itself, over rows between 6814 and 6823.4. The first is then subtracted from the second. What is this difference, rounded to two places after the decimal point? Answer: 3.29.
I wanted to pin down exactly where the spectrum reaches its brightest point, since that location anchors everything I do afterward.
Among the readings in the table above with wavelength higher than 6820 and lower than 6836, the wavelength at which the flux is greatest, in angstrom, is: 6828.07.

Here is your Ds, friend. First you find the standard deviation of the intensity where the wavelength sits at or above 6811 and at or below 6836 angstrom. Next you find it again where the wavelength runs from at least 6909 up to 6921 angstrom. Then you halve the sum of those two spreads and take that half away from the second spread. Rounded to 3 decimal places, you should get -0.015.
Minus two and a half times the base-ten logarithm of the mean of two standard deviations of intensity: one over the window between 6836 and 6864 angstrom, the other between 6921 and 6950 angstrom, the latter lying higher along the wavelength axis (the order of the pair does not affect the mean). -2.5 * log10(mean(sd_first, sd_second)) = 3.4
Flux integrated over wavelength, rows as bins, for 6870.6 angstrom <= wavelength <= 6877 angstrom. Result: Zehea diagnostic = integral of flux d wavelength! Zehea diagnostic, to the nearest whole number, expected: 23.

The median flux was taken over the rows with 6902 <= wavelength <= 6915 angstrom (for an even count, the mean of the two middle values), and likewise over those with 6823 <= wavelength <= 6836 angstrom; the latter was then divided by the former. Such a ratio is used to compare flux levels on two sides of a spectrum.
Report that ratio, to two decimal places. 1.11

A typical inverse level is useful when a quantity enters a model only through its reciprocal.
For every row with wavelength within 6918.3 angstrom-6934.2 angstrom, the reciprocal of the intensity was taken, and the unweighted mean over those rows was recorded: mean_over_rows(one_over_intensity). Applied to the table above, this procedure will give 0.287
